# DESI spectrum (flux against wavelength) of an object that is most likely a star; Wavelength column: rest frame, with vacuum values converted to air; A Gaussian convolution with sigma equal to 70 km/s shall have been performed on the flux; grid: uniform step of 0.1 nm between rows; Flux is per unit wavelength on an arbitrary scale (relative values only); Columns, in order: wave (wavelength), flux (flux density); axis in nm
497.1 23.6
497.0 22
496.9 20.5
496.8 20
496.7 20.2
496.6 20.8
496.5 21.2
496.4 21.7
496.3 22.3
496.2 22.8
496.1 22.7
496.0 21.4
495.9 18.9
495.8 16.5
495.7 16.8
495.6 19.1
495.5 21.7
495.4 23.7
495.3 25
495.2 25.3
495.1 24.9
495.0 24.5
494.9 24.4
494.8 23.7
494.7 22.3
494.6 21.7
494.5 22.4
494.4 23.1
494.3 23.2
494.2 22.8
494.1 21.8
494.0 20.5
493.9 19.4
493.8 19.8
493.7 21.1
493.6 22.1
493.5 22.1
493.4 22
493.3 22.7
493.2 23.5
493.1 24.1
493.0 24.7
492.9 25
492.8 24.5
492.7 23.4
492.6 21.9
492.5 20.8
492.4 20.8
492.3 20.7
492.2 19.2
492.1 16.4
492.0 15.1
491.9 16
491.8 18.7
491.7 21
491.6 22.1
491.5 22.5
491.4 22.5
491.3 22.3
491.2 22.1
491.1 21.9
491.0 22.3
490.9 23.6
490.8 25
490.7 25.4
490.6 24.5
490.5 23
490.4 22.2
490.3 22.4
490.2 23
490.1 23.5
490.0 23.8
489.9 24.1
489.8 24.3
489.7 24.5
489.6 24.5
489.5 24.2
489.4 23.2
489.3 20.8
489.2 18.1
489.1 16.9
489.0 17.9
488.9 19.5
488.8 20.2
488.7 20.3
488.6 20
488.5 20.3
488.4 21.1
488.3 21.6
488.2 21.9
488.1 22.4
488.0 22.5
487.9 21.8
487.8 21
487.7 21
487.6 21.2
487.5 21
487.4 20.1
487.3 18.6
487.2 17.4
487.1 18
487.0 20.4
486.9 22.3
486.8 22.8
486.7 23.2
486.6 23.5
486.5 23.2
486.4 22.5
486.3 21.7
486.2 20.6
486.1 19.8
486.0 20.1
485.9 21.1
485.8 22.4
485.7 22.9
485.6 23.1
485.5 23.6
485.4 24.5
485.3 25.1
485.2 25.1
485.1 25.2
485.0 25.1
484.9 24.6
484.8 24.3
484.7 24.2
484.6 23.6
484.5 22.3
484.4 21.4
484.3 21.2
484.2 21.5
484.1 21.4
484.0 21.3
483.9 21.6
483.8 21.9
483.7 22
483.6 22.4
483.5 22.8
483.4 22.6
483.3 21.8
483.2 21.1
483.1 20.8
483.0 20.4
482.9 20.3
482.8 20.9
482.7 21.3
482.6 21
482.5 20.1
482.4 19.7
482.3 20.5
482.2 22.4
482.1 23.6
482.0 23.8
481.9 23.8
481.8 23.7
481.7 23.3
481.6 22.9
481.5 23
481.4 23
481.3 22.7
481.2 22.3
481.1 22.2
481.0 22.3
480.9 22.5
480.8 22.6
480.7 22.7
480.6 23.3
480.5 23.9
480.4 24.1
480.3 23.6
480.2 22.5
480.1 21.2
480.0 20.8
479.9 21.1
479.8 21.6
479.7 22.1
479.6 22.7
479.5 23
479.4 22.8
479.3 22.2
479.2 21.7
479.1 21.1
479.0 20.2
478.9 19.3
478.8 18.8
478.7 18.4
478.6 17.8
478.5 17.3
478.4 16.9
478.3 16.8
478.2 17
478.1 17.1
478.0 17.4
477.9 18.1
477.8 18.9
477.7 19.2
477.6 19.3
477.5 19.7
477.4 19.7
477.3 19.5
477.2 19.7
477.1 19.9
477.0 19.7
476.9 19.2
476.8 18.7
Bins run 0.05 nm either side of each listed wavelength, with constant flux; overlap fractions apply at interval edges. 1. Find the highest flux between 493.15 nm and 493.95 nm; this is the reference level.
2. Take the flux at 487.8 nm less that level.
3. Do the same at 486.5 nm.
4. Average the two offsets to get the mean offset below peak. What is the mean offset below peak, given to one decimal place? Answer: -1.4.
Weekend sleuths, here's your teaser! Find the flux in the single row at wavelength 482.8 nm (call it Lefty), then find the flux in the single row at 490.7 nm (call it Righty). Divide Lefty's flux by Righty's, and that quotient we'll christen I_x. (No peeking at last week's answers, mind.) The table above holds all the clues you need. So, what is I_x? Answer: 0.82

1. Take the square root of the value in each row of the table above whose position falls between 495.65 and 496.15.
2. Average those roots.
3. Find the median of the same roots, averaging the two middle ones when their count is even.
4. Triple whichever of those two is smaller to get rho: 13.0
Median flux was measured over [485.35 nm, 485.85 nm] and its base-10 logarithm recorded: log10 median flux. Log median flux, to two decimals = 1.36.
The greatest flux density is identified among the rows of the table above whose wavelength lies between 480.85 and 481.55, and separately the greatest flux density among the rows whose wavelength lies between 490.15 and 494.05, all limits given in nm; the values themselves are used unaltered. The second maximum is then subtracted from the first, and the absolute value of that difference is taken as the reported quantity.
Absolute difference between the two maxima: 2.4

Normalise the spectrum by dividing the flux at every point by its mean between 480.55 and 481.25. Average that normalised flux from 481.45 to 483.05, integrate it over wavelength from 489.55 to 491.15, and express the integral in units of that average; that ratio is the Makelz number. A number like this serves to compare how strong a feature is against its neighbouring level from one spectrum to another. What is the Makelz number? 1.72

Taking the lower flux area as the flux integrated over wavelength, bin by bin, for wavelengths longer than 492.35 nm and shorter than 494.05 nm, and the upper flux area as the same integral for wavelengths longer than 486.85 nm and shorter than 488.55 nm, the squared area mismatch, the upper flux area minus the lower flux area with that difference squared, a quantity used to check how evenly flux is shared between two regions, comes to 7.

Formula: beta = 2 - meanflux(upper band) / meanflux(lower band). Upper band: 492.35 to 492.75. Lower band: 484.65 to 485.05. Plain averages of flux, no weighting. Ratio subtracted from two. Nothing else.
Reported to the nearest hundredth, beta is 1.12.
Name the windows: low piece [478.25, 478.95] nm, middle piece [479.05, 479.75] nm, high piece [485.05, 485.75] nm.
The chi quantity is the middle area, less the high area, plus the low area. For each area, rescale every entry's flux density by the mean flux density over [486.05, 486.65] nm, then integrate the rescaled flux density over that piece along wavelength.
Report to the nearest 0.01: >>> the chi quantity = 0.51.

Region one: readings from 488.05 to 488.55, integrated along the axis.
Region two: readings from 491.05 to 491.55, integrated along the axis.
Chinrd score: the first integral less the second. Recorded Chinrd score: -0.4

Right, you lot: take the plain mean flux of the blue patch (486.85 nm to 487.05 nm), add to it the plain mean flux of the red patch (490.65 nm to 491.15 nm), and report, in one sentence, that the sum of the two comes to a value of 45.0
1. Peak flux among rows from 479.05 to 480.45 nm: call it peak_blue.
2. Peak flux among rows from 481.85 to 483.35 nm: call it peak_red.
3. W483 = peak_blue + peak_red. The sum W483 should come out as 47.9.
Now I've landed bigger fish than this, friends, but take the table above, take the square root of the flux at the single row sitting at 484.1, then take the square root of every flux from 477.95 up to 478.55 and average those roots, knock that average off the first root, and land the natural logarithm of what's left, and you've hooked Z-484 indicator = -0.7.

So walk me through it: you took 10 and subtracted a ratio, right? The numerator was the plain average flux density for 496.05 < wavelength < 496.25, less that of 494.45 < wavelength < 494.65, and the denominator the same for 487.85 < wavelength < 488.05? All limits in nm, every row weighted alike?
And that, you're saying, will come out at 10.0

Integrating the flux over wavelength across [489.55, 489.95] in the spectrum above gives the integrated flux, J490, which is 9.7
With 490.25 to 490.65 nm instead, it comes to 9.2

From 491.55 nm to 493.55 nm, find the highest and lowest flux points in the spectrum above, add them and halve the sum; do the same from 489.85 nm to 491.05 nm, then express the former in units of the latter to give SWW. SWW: 0.84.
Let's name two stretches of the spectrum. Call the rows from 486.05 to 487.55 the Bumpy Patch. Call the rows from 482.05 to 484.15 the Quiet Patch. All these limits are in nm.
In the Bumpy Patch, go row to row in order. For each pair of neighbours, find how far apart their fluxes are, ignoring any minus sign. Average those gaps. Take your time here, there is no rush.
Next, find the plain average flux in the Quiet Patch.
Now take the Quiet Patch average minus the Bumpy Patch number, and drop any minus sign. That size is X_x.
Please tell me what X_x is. 20.5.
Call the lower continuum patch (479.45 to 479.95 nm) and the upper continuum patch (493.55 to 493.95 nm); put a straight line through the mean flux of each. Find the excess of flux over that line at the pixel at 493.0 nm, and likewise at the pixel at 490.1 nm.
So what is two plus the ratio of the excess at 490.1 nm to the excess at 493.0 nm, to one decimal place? 2.6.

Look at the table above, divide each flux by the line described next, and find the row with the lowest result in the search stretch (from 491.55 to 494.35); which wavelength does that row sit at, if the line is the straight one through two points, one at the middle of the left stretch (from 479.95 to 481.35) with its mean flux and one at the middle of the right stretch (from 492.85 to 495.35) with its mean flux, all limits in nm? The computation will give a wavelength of 492.0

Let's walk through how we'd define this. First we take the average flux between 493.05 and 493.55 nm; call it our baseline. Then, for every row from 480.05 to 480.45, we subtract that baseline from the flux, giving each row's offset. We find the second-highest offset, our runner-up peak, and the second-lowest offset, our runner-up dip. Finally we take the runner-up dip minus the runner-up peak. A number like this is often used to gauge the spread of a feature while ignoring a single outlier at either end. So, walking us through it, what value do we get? -1.1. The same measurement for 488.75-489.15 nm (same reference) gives -1.6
